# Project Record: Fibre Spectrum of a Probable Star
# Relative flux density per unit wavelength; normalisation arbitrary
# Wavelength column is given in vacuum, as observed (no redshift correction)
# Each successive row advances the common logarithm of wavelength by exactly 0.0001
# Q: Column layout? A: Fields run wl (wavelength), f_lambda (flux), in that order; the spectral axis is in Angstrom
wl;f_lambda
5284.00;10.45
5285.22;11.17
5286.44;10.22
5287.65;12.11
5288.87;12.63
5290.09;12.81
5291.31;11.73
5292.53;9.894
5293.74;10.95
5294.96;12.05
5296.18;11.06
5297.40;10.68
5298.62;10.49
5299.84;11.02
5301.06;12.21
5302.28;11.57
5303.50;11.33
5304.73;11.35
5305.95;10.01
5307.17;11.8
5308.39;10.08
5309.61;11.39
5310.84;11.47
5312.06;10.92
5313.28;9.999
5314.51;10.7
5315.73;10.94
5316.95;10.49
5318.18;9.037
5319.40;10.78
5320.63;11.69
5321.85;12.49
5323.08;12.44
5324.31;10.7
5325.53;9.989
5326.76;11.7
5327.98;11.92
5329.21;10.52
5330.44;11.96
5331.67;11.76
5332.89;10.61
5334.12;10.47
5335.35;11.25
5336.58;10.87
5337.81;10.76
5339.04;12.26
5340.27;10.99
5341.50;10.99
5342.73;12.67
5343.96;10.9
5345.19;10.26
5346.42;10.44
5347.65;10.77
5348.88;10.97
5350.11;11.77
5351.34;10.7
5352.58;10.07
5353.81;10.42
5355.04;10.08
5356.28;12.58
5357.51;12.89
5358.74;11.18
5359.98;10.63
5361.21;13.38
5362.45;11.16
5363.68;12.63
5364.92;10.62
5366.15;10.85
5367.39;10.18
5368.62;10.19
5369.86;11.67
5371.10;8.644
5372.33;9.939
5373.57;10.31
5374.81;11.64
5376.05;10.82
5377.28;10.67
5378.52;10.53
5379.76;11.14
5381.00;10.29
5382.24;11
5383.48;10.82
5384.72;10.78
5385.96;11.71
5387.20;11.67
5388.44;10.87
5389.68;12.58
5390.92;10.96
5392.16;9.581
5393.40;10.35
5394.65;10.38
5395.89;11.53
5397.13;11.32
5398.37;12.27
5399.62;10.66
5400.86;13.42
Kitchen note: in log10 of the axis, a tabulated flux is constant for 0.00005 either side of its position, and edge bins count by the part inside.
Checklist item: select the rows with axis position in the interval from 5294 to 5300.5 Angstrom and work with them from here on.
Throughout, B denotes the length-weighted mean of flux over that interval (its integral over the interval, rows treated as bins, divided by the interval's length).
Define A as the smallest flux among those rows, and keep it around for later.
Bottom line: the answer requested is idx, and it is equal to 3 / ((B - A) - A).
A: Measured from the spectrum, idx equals -0.302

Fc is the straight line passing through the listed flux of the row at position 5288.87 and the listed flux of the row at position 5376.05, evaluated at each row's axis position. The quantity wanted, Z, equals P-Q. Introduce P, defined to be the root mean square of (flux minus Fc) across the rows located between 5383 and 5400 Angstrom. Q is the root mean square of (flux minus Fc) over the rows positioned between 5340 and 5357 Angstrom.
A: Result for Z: 0.1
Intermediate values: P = 0.99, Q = 0.9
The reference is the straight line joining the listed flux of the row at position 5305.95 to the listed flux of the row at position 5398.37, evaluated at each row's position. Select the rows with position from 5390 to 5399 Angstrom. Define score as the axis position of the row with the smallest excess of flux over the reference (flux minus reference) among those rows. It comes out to 5392.16 Angstrom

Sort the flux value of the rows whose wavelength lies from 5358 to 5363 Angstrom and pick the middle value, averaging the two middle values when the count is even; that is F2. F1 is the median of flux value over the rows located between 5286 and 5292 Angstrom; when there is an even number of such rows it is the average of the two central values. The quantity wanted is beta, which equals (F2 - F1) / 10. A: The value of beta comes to -0.09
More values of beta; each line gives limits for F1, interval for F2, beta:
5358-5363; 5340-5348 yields -0.03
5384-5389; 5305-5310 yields -0.05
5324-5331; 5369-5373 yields -0.13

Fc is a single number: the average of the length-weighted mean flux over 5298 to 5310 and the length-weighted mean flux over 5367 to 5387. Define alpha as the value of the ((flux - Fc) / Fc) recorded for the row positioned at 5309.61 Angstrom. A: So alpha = 0.05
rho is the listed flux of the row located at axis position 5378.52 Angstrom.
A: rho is 10.53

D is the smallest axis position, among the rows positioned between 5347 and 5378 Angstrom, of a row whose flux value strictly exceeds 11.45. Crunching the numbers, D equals 5350.11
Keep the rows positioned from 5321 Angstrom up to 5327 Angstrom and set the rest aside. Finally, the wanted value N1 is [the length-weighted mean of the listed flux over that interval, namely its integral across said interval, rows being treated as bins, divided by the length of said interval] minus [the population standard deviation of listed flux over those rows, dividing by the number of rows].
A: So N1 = 10.47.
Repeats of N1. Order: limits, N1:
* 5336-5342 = 10.62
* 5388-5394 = 9.89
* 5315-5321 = 9.68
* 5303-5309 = 10.17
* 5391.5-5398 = 9.99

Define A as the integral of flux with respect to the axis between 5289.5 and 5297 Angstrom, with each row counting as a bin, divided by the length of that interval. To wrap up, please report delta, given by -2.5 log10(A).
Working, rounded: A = 11.4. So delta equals -2.64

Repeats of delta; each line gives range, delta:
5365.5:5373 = -2.53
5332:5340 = -2.61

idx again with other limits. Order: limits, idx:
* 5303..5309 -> -0.329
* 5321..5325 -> -0.314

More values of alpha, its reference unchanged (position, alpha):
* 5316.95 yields -0.04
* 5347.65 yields -0.01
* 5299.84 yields 0.01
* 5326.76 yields 0.07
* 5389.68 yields 0.15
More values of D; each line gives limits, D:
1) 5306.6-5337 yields 5307.17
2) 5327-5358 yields 5327.98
